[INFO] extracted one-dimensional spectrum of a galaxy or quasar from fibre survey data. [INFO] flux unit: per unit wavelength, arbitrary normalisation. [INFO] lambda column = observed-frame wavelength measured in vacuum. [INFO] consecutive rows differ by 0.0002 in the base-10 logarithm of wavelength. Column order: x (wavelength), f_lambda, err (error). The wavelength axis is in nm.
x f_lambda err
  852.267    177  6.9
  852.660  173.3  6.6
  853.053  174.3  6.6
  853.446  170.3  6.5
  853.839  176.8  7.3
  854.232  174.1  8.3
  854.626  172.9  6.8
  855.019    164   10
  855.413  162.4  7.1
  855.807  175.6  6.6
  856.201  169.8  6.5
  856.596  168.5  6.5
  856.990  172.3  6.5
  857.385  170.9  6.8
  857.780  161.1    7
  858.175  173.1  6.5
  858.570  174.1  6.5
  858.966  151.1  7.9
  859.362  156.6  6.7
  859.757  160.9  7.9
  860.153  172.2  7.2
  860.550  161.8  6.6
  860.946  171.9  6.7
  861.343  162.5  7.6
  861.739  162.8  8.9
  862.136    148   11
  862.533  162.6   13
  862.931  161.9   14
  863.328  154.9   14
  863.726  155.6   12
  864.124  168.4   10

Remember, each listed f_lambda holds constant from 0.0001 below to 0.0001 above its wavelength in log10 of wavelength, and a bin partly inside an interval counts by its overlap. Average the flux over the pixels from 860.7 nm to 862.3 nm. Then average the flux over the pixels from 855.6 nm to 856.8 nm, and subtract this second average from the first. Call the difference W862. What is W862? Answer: -10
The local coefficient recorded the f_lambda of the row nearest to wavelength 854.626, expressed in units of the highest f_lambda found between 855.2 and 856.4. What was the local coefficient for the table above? 0.98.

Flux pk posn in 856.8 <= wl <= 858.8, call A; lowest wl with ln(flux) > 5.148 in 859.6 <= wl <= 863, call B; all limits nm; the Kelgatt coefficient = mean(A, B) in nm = 859.36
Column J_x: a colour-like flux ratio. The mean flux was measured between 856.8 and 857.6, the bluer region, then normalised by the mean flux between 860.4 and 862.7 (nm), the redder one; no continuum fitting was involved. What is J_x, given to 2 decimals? 1.06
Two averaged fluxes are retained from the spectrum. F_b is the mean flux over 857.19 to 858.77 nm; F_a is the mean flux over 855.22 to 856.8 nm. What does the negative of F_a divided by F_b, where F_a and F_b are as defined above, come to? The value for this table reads -1.00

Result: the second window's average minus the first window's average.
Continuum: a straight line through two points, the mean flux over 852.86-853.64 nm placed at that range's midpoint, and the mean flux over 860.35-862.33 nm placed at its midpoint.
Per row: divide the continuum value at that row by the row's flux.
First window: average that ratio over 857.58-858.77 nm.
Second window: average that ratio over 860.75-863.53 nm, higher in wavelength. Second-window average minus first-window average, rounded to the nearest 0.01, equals 0.02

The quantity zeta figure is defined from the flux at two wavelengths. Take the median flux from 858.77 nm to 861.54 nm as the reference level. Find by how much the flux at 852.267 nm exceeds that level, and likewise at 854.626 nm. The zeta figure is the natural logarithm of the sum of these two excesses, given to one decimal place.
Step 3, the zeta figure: 3.3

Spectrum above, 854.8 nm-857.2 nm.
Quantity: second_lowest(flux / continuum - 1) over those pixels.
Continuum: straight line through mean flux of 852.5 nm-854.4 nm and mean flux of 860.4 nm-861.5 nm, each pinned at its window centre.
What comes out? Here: -0.047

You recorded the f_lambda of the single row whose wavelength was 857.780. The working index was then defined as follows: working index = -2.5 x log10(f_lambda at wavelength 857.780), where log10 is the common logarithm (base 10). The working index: -5.52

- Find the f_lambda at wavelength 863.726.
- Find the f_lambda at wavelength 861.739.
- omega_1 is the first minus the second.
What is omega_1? -7.2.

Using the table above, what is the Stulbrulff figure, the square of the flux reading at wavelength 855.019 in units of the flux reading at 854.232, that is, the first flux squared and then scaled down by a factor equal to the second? 154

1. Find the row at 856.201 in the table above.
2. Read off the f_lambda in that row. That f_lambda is 169.8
